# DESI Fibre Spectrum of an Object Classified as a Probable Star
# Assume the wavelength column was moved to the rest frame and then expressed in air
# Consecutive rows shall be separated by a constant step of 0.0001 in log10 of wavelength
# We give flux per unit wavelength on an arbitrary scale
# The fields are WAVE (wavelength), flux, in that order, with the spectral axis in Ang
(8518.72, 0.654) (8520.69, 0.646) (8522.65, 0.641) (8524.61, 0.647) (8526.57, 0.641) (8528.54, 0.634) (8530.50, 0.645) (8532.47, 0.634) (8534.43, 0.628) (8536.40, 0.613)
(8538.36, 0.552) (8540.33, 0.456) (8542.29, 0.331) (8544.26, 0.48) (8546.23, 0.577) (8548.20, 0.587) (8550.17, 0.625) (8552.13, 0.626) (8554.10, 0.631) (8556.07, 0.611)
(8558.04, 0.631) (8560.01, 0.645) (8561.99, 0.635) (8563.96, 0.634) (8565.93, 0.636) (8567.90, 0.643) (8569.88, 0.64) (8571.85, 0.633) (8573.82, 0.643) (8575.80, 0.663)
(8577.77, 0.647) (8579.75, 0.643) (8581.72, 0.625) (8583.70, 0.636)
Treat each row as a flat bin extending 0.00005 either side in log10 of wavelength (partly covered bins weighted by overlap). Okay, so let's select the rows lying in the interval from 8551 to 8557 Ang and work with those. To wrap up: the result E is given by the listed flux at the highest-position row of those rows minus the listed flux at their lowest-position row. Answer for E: -0.015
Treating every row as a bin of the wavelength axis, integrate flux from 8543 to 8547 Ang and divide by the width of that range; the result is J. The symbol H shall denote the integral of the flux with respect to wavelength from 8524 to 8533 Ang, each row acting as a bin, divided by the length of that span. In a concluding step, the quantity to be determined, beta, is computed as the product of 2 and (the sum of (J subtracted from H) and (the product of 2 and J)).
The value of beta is 2.30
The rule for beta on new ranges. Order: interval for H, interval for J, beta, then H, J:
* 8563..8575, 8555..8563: 2.54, 0.639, 0.630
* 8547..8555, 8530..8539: 2.46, 0.616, 0.615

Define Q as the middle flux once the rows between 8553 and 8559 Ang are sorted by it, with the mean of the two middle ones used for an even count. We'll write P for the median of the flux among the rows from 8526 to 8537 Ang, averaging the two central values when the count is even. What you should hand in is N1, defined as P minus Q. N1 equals 0.00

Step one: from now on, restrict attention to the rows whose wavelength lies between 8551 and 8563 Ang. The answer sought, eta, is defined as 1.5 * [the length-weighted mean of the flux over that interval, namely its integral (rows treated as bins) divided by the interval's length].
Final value 0.945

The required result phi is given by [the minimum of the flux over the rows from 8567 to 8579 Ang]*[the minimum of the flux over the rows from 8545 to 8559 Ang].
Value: 0.37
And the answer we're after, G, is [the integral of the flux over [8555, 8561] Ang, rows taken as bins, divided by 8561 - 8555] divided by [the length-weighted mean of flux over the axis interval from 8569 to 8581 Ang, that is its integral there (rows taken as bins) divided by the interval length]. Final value 0.97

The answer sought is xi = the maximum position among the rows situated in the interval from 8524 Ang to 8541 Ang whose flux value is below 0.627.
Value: 8540.33 Ang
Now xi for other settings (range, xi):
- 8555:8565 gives 8556.07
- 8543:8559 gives 8556.07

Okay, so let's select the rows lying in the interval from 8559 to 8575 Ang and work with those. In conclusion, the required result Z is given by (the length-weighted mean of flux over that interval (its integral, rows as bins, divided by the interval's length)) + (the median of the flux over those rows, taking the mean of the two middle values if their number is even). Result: 1.28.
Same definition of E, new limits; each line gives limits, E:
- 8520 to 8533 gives -0.012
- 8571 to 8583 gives -0.008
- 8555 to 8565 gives 0.023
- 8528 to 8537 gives -0.021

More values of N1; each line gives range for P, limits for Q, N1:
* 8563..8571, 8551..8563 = 0.01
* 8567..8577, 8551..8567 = 0.01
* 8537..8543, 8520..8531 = -0.19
